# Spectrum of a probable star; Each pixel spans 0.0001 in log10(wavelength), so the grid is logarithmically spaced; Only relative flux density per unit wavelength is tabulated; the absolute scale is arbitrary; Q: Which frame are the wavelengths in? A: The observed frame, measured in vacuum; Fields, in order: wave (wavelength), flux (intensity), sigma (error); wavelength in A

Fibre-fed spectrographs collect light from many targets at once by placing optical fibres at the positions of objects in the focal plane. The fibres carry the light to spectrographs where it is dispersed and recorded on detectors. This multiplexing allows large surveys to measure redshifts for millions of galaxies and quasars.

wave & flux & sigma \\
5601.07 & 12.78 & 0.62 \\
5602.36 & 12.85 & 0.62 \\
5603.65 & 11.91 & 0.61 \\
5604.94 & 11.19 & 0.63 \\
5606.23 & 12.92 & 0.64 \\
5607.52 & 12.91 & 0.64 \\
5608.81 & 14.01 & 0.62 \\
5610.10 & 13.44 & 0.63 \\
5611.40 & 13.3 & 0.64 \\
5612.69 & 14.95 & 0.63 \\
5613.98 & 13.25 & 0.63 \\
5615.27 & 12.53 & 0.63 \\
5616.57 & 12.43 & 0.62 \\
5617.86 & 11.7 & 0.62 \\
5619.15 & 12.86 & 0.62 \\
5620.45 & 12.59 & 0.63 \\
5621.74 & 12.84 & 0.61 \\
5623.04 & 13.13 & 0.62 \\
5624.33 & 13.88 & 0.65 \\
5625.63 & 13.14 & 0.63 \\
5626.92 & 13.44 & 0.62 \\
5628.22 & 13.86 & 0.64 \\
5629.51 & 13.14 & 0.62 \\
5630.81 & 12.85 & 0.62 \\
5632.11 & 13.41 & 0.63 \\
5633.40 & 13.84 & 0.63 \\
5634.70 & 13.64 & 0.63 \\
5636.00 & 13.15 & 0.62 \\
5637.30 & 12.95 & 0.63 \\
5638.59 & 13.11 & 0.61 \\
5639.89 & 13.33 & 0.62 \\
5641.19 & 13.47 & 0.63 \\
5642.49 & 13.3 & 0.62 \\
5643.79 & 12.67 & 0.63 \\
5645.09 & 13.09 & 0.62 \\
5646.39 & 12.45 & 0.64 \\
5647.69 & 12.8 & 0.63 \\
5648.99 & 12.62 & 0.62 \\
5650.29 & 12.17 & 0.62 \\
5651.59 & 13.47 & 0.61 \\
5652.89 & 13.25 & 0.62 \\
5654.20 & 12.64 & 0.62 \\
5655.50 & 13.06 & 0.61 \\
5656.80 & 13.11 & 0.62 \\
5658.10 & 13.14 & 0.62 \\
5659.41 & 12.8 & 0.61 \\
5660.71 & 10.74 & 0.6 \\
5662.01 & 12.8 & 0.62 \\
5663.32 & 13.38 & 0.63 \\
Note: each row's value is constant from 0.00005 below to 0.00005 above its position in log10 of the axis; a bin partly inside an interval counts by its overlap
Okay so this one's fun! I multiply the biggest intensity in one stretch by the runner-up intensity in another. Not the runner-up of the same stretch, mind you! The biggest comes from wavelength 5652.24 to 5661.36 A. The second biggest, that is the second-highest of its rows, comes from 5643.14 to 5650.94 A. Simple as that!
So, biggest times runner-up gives 170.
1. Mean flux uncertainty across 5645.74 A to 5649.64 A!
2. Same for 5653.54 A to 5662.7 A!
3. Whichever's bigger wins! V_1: 0.630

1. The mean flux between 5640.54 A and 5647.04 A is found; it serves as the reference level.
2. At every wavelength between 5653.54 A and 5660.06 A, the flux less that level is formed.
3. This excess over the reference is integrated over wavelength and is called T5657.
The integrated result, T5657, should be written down 0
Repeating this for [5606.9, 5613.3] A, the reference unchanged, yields 5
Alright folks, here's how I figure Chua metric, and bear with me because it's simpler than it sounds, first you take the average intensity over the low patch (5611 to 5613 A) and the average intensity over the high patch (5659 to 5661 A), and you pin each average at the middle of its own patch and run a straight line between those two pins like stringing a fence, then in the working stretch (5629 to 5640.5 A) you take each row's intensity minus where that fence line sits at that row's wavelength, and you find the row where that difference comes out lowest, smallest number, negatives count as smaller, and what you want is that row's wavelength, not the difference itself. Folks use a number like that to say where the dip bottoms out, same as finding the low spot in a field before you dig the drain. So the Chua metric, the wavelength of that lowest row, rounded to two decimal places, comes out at 5630.81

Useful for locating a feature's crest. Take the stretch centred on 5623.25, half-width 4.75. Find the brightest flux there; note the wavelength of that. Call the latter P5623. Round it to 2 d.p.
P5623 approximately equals 5624.33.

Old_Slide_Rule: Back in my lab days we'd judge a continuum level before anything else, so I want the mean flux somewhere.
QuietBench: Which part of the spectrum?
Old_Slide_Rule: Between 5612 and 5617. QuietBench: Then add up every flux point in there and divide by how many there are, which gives 13.3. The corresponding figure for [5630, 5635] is 13.4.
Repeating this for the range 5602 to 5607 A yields 12.2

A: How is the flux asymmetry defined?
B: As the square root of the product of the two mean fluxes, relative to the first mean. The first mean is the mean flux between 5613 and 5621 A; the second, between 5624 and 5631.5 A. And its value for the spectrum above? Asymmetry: 1.03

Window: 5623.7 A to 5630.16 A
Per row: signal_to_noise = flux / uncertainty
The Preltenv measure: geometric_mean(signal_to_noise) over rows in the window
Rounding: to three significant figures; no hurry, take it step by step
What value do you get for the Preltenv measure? 21.3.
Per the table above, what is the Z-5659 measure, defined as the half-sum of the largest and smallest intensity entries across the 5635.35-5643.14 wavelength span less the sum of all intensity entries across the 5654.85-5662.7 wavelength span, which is -62.4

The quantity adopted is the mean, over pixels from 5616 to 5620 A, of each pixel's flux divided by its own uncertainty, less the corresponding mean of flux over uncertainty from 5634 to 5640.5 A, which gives -1.4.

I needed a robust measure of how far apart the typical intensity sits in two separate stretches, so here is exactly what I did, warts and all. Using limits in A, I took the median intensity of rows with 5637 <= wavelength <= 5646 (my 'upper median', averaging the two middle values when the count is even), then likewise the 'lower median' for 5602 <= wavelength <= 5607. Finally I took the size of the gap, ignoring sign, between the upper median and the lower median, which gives 0.73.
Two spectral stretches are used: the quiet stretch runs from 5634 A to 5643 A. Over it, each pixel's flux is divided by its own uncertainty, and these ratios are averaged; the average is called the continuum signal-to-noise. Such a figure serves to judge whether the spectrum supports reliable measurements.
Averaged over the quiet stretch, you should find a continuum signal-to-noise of 21.3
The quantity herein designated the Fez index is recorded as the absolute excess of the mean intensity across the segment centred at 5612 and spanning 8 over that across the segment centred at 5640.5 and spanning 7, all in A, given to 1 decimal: 0.4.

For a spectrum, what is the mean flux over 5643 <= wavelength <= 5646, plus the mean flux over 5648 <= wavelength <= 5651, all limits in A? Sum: 25.3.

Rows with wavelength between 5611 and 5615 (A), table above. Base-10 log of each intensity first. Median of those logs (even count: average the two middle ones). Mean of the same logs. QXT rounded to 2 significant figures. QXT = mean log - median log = 0.016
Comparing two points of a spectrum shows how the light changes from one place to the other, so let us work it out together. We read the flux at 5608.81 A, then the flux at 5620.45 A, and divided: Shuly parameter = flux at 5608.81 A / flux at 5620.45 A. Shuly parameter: 1.11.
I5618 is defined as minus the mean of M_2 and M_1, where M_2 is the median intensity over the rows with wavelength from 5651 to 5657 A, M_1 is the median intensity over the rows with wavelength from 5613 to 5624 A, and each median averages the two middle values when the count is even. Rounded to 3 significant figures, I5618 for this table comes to -12.9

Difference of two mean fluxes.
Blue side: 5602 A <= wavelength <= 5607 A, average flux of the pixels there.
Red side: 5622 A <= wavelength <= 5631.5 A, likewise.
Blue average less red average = -1.1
